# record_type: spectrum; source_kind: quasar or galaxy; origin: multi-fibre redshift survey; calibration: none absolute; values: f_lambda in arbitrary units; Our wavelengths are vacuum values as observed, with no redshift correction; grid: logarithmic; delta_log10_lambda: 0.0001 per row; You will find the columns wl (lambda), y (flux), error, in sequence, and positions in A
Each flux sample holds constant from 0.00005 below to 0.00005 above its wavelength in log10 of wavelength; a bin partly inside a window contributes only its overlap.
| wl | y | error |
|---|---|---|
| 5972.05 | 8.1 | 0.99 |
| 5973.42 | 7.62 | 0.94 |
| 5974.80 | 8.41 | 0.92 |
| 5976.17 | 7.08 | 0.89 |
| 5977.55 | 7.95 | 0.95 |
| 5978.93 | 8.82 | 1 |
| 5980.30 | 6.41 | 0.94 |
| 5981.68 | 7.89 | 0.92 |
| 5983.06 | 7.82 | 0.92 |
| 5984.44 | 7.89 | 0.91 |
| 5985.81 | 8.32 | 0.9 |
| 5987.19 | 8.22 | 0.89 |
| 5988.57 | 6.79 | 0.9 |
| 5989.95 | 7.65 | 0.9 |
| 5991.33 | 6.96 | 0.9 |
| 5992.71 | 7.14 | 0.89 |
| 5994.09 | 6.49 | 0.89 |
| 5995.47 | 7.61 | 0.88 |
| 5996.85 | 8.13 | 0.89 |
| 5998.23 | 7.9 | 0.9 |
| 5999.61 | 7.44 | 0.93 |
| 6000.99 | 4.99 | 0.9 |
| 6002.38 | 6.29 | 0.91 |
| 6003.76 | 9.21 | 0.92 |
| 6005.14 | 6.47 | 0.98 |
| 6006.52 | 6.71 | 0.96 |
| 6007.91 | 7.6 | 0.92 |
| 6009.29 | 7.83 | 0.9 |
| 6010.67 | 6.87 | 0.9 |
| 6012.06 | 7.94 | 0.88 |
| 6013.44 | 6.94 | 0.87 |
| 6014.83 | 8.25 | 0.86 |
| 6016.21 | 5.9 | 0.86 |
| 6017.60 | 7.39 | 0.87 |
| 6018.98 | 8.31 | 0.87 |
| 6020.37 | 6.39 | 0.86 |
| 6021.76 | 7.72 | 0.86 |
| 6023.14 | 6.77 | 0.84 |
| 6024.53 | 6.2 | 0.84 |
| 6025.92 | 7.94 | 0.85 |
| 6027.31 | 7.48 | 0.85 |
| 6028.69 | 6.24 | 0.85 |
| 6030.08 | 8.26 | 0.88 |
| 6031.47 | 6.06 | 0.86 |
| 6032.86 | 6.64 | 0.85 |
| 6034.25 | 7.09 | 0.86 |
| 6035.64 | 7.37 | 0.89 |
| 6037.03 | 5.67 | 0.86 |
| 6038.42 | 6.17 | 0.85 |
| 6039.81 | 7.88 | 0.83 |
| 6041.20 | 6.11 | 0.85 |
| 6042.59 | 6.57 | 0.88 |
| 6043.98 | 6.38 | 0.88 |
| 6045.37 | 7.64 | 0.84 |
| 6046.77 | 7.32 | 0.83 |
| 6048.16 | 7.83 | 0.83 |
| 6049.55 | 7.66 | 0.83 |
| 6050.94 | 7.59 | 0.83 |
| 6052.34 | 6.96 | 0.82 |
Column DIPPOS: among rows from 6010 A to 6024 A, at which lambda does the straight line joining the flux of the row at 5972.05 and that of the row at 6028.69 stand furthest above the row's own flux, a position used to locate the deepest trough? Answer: 6016.21 A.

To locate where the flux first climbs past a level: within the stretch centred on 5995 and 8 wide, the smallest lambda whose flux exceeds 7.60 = 5995.47 A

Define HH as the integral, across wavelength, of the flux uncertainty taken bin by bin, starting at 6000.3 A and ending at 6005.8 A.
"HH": 5.1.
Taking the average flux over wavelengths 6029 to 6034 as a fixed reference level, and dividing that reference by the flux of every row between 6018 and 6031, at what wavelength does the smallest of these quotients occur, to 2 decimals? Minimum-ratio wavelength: 6018.98 A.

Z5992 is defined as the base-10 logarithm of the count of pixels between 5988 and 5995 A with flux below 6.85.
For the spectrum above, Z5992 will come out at 0.3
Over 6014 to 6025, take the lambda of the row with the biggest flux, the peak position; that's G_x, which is 6018.98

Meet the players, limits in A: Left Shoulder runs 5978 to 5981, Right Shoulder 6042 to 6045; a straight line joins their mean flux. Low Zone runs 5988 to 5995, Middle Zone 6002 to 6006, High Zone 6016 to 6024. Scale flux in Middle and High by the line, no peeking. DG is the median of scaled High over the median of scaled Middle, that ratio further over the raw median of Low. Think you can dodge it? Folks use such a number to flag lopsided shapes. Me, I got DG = 0.163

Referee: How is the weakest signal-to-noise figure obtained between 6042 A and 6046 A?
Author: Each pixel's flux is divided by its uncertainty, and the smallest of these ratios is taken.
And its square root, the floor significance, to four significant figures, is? 2.693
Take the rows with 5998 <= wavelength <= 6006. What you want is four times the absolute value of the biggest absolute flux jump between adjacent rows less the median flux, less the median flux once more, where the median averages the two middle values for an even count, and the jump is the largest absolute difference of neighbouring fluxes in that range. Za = 44.0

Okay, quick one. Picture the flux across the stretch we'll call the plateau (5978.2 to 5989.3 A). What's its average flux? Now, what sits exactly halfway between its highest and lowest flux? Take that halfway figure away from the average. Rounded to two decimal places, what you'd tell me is 0.16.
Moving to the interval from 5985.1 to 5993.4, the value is -0.04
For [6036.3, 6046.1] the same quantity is -0.14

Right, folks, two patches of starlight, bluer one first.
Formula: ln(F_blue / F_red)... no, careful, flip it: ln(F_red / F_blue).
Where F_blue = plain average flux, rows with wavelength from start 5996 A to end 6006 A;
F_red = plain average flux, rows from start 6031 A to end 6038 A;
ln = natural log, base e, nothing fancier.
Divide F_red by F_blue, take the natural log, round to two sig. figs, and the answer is -0.093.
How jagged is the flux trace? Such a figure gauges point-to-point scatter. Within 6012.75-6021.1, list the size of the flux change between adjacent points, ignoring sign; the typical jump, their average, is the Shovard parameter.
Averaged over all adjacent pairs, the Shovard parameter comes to 1.6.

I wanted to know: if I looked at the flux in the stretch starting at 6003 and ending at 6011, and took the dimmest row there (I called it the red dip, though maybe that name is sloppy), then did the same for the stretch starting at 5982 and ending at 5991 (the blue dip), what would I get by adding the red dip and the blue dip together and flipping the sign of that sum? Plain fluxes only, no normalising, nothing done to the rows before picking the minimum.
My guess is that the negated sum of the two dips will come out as -13.26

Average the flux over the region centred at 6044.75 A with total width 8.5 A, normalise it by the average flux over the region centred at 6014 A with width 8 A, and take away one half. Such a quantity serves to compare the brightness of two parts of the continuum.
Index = 0.47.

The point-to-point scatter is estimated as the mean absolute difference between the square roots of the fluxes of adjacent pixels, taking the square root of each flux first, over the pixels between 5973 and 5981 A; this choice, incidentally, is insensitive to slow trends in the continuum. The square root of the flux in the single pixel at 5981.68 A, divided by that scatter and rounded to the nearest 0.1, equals 12.5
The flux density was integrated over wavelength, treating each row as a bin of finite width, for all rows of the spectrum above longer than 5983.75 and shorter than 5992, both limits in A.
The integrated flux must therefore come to 63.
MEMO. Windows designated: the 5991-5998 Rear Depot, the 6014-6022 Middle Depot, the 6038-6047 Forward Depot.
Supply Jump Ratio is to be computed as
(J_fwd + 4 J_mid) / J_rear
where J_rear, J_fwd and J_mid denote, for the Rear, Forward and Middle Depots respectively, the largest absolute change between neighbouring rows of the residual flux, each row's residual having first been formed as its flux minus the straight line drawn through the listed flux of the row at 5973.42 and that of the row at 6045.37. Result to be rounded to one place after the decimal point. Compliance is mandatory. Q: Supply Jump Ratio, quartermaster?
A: 10.0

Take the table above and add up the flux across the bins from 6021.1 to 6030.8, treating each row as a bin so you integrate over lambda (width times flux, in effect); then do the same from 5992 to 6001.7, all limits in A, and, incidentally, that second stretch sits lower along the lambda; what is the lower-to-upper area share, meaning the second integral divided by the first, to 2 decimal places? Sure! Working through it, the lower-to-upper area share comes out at 0.98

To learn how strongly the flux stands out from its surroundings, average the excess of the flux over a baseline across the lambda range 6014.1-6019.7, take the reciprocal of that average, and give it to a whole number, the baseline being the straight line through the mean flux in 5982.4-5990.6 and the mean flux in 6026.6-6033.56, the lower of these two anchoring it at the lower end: 4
